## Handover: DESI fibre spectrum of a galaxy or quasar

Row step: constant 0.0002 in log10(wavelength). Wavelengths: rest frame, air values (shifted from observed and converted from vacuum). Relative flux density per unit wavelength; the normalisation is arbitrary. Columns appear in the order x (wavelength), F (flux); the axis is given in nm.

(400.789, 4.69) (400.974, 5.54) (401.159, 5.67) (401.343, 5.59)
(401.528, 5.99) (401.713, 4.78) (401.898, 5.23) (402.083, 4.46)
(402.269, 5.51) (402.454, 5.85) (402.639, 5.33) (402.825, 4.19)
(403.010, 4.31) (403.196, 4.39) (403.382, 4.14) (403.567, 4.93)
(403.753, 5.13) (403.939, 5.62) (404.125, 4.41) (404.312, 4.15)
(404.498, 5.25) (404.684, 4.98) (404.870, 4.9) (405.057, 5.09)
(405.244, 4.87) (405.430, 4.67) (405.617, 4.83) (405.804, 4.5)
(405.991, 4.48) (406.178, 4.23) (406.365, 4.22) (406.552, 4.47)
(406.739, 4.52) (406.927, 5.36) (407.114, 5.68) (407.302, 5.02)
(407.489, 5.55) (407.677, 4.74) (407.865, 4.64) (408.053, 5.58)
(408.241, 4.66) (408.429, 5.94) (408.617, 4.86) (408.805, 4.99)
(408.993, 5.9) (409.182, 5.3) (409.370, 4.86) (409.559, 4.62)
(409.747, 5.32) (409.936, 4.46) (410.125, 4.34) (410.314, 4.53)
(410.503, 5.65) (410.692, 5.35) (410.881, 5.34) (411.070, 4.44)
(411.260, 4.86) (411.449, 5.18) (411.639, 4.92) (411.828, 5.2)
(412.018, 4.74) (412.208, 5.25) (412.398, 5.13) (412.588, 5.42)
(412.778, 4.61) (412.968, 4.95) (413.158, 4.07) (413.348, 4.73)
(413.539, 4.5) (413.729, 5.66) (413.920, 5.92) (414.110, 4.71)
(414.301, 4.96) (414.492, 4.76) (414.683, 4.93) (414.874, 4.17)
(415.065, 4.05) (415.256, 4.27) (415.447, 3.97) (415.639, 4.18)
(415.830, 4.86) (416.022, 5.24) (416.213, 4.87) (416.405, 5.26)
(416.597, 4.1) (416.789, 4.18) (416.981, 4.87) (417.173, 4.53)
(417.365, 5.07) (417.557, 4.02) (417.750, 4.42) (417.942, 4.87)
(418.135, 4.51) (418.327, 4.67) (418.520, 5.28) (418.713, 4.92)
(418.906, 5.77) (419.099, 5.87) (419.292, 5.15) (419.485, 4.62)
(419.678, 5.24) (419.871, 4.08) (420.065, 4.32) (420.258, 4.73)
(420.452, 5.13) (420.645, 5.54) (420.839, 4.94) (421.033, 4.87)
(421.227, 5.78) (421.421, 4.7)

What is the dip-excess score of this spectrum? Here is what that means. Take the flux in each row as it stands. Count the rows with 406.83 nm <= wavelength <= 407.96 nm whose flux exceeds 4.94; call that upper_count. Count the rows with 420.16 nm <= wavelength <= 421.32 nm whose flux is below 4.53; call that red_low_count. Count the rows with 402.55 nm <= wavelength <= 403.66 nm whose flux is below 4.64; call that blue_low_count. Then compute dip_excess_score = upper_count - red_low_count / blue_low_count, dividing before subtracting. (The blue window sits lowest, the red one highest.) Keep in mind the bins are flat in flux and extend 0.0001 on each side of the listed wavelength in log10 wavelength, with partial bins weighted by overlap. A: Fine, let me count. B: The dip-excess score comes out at 4.0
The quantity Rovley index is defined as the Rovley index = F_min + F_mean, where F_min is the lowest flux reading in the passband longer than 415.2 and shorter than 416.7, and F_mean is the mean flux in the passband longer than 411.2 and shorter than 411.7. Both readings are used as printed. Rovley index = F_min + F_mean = 9.0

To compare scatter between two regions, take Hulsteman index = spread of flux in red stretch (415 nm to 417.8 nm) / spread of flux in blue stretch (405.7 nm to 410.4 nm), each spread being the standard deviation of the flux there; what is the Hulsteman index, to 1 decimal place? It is 0.9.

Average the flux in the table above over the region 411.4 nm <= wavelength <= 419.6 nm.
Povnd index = 4.82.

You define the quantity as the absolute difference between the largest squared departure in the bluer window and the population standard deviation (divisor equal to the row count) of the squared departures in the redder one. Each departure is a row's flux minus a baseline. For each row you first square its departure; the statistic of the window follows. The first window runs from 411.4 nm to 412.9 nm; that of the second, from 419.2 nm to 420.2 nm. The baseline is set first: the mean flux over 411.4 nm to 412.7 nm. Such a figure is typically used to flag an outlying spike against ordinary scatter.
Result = 0.15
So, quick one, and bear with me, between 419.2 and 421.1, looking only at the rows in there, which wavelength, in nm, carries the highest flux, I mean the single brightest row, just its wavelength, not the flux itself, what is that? 420.645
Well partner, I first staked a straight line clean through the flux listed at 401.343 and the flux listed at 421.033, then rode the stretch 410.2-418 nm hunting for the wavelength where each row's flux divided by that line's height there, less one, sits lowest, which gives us 415.447 nm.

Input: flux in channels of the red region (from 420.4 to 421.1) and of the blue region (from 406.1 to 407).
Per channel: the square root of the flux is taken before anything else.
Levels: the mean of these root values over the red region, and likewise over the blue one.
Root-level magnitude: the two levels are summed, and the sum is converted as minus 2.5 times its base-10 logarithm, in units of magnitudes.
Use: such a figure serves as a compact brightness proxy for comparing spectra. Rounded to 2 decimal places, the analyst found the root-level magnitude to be -1.61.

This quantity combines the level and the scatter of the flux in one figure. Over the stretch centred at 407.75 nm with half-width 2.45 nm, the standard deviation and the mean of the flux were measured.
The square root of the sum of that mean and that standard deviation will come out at 2.33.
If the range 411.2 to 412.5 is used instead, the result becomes 2.29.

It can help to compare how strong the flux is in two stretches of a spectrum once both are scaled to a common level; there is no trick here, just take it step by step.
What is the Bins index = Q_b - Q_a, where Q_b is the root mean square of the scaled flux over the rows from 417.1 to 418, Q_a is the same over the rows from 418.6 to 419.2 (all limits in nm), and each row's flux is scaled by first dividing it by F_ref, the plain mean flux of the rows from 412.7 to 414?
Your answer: -0.19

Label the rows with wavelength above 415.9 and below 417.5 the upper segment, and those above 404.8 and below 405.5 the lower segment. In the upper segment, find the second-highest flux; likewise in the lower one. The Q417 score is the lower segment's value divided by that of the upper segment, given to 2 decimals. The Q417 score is 0.94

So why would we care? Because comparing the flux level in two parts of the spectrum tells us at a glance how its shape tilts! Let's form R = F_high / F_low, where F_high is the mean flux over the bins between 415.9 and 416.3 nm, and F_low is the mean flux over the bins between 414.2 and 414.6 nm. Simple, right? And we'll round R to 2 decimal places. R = 1.04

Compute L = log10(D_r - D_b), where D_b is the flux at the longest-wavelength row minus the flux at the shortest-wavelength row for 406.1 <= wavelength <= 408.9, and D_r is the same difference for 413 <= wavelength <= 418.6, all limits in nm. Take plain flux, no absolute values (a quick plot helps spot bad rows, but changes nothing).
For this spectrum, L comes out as -0.35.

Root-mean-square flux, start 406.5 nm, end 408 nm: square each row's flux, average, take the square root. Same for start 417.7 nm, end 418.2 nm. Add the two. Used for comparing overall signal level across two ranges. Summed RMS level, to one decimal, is 9.6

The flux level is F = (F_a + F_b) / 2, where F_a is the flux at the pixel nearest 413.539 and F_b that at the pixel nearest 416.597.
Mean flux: 4.3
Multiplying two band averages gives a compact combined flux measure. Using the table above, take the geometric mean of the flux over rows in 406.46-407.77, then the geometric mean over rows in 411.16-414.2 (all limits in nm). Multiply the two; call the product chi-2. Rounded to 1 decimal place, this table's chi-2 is 25.0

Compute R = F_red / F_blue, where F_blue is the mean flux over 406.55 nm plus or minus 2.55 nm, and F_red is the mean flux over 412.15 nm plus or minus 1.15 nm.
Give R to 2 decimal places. 1.00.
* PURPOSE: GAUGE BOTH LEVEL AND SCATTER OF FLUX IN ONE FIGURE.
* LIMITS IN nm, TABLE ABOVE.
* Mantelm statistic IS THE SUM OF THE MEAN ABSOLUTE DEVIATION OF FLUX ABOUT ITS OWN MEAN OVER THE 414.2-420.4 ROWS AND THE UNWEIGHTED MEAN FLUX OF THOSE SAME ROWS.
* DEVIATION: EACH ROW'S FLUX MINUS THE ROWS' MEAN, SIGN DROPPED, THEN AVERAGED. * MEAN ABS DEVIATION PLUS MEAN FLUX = 5.12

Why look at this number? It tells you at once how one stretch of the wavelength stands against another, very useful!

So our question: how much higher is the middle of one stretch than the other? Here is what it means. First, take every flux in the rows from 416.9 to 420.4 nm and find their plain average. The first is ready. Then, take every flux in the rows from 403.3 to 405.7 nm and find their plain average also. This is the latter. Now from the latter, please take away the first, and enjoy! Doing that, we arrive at 0.014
